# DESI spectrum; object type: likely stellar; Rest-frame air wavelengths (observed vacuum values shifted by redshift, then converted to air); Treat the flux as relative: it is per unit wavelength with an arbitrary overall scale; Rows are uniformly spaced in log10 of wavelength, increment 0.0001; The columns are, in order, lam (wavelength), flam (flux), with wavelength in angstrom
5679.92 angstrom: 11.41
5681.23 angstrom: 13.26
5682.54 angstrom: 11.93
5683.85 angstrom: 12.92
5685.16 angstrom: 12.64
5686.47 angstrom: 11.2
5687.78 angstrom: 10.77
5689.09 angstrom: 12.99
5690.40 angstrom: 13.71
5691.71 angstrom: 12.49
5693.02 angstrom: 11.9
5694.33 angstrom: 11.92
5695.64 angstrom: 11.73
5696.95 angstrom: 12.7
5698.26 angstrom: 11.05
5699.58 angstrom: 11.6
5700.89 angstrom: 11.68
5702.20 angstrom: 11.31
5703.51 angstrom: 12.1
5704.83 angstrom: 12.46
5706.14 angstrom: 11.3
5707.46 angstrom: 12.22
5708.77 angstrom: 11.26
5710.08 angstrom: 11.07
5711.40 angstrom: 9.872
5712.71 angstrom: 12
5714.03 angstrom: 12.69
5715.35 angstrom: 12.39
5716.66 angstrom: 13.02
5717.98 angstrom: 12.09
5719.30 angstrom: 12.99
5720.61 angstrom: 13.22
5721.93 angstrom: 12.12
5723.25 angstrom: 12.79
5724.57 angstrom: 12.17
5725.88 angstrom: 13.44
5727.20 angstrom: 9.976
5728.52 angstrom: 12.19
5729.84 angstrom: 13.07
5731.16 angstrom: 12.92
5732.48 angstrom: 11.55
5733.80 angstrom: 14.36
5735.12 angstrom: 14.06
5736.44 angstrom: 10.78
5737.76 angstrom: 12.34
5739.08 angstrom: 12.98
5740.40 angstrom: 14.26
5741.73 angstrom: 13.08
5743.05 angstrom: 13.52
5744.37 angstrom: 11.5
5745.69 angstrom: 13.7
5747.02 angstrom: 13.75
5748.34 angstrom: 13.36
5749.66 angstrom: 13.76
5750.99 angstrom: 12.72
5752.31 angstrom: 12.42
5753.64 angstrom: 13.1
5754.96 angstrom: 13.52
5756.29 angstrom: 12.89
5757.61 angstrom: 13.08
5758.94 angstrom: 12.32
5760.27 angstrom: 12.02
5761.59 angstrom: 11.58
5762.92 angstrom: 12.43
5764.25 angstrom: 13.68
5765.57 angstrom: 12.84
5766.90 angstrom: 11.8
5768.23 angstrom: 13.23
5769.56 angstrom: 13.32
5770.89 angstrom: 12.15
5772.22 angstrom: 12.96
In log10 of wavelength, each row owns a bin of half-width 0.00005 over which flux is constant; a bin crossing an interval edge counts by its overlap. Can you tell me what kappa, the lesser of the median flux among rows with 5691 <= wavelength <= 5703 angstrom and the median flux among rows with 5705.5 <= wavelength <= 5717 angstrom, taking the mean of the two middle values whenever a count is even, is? 11.7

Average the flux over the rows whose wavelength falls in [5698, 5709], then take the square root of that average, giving 3.42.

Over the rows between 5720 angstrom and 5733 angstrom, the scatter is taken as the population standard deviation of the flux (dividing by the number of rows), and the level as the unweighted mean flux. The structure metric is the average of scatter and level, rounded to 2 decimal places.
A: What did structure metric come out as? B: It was 6.66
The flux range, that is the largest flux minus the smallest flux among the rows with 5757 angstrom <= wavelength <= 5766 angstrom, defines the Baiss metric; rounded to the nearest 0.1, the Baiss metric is 2.1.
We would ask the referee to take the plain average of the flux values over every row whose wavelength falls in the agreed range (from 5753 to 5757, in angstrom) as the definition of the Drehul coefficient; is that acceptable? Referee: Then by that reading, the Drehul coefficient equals 13.2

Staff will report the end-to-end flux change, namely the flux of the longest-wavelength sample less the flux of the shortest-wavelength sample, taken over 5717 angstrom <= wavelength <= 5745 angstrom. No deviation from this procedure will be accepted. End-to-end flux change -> -0.6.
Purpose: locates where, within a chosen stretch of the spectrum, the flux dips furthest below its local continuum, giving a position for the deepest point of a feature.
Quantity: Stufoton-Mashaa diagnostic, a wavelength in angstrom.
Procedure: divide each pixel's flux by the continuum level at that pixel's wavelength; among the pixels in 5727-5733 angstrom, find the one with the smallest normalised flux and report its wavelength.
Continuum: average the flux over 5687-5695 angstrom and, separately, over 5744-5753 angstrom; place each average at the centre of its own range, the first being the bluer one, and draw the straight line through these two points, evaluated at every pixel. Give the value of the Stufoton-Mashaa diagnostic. 5727.20 angstrom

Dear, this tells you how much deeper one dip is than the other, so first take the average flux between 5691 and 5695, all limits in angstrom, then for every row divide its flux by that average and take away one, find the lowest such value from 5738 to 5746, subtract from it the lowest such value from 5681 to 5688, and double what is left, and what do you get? 0.12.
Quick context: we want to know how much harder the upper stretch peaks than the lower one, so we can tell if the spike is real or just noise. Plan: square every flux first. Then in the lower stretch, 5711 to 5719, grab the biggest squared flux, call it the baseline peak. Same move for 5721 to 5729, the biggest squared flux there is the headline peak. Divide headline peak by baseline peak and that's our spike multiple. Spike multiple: 1.07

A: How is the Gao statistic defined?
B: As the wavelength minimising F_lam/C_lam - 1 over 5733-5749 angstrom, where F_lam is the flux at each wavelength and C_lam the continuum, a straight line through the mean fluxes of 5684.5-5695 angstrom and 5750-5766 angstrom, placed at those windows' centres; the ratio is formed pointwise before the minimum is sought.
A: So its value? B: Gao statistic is 5736.44 angstrom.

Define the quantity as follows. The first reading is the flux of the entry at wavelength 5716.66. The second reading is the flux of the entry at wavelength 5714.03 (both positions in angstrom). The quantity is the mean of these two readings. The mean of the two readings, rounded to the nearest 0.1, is 12.9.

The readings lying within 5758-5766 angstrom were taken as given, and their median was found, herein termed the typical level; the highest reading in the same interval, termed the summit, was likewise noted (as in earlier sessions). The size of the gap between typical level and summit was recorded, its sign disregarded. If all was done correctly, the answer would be 1.3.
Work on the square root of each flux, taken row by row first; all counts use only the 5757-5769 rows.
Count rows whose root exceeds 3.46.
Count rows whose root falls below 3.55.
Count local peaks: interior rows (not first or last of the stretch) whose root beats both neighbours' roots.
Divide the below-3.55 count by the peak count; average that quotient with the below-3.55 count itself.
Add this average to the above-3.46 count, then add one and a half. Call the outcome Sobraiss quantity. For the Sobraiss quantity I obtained 13.5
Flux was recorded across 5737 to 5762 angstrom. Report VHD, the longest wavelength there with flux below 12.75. 5761.59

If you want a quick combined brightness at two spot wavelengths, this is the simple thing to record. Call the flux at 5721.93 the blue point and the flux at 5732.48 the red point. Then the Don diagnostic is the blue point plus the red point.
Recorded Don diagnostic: 23.7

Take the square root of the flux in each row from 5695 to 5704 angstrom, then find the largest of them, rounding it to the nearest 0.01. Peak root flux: 3.56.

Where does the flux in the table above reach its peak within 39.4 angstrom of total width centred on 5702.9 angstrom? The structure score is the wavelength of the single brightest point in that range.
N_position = 5690.40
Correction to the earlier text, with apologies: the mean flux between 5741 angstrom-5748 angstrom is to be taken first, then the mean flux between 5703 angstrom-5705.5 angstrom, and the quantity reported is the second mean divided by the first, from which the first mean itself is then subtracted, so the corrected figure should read -12.2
